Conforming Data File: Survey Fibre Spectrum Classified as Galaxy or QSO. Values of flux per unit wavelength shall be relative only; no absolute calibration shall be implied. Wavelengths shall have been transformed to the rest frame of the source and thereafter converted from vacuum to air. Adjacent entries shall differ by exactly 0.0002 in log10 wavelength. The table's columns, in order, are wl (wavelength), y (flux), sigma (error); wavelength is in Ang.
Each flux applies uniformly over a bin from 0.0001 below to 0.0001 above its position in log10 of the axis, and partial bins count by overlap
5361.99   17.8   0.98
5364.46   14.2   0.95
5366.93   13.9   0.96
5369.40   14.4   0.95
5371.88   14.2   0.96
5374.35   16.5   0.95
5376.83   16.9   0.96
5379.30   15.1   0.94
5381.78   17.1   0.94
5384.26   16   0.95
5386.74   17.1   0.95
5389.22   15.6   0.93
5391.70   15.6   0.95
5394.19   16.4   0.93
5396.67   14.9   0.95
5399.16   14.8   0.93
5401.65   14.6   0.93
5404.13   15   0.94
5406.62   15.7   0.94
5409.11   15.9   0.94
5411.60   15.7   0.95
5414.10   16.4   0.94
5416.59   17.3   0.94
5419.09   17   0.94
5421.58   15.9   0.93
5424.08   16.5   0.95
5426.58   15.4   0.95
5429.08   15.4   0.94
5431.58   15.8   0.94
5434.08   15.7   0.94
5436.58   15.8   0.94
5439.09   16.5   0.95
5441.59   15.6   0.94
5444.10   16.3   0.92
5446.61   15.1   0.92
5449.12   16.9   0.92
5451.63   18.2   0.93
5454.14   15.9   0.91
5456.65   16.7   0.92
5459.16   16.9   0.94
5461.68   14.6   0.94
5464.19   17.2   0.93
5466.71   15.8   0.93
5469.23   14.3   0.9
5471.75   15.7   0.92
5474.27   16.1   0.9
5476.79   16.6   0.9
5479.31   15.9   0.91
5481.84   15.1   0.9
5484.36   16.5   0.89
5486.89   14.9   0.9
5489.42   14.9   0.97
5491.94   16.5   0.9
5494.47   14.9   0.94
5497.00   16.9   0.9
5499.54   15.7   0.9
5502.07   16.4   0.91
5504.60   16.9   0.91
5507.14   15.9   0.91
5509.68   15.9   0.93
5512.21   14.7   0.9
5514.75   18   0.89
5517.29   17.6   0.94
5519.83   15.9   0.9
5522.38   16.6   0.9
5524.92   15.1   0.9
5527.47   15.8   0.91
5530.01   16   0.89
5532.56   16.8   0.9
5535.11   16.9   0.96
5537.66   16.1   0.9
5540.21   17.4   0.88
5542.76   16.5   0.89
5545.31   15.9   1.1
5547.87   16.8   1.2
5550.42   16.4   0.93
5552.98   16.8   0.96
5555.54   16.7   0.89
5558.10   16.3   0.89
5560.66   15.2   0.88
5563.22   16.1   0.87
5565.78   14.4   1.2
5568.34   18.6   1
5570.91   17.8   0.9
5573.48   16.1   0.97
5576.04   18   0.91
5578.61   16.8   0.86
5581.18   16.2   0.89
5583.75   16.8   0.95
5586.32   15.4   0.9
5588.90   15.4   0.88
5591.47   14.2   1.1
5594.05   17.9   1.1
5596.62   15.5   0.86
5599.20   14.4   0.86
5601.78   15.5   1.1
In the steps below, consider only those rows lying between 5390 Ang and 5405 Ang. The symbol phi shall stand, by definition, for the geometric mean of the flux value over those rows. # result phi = 15.2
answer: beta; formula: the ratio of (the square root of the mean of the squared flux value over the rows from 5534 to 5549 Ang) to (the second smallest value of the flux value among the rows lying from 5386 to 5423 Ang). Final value 1.12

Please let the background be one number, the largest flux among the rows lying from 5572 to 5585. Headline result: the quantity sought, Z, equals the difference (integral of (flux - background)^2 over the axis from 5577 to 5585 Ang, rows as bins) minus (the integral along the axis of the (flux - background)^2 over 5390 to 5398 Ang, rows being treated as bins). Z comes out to -32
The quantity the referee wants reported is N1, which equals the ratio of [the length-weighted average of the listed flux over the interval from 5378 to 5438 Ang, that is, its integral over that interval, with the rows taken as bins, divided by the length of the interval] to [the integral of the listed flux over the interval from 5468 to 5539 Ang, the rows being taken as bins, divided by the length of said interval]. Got 0.99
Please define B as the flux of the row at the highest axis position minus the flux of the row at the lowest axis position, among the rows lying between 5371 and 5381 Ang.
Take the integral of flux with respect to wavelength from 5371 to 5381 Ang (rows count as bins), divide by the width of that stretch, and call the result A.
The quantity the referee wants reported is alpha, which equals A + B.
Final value 16.7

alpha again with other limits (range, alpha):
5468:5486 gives 17.9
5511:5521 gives 17.8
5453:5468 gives 16.1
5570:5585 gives 15.9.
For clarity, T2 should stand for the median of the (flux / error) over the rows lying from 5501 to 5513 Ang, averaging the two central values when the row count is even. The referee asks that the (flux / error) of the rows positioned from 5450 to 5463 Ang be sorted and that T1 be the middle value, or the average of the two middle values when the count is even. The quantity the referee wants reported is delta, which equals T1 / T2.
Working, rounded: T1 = 18.0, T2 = 17.5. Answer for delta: 1.03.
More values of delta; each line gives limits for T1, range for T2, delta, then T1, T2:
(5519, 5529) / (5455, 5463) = 0.97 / 17.5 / 18.0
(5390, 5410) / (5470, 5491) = 0.94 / 16.2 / 17.3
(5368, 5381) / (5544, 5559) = 0.91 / 16.1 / 17.6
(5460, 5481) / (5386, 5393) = 1.03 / 17.3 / 16.8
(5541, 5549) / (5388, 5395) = 0.86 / 14.5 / 16.8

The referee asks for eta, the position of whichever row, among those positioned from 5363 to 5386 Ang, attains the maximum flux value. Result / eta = 5381.78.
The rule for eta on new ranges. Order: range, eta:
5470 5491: 5476.79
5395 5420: 5416.59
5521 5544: 5540.21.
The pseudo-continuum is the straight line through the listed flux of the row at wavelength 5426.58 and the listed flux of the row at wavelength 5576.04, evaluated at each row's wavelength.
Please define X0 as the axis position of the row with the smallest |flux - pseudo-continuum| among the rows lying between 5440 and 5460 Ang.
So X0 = 5454.14 Ang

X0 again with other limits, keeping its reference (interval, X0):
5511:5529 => 5522.38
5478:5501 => 5491.94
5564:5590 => 5576.04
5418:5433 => 5426.58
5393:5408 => 5404.13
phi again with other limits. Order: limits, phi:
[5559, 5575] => 16.3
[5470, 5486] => 16.0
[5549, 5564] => 16.2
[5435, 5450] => 16.0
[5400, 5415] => 15.5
